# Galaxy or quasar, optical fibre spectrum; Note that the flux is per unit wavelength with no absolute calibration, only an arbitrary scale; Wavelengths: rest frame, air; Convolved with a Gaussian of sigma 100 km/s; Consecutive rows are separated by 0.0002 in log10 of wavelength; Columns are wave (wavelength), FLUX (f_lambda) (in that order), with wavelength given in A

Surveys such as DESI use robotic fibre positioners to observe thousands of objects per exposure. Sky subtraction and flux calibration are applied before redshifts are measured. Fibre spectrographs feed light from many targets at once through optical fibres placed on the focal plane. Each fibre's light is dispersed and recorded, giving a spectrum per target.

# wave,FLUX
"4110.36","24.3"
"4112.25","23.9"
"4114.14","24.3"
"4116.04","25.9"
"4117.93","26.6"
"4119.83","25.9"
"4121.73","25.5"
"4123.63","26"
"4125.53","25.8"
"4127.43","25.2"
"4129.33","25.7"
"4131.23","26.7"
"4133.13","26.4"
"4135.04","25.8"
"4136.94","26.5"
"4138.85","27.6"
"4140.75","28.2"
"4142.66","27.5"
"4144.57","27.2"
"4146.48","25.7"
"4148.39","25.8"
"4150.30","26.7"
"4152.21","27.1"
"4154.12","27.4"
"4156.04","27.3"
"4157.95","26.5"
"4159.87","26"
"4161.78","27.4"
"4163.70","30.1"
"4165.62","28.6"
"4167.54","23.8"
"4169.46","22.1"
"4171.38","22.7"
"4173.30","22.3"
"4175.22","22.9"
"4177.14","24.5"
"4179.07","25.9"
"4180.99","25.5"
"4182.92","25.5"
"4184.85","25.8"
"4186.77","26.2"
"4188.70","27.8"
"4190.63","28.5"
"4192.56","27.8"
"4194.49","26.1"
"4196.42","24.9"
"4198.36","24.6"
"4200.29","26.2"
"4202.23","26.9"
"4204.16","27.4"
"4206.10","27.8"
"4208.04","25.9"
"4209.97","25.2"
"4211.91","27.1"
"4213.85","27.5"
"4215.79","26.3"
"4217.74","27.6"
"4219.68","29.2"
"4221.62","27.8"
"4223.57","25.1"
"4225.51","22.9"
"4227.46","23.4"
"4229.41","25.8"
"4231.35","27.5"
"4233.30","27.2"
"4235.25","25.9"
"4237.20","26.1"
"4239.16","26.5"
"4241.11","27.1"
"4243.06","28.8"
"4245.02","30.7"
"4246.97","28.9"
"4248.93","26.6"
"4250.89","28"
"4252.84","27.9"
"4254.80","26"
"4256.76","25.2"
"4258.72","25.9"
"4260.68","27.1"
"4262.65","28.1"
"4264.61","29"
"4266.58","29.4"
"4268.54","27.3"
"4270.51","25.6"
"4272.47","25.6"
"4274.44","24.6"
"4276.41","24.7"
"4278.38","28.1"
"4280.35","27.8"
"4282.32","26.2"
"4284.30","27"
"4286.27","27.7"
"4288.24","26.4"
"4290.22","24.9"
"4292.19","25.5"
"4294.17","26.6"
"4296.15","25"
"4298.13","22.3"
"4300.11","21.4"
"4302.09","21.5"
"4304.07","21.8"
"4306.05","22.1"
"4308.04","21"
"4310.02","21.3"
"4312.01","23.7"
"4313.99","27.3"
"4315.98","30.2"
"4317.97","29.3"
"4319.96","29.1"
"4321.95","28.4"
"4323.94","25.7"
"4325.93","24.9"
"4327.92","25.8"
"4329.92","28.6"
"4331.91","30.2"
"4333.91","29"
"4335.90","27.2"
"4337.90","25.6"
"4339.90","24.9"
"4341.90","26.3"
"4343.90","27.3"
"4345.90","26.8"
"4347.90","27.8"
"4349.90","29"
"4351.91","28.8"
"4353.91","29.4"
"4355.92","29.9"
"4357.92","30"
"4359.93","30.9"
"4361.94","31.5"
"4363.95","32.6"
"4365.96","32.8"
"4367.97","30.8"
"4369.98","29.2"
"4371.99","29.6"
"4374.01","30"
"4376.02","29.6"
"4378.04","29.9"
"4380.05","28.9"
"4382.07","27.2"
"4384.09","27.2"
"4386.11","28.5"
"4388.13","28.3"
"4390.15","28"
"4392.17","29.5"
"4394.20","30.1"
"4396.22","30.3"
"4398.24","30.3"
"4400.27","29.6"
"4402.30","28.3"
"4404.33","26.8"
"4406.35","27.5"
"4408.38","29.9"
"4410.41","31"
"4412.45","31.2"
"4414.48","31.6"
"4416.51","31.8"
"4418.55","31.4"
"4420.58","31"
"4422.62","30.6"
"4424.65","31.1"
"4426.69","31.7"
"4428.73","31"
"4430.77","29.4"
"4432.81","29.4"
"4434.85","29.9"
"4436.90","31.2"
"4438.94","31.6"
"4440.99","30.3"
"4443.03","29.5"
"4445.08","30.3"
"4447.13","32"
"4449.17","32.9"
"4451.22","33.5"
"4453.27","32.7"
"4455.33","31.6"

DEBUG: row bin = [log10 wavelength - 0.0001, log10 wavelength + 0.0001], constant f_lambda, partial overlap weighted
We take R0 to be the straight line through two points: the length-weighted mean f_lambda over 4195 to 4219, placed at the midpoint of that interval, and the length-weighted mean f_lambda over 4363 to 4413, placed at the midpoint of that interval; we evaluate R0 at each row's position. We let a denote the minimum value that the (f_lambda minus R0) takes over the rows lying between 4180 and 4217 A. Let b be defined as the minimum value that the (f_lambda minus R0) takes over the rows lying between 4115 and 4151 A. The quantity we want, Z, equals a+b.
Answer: -2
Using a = -1.7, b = 0.04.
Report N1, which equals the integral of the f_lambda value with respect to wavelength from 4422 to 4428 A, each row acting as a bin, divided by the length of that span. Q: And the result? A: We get 31.2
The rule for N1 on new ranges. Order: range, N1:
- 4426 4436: 30.2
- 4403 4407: 27.3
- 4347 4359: 29.2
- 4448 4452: 33.2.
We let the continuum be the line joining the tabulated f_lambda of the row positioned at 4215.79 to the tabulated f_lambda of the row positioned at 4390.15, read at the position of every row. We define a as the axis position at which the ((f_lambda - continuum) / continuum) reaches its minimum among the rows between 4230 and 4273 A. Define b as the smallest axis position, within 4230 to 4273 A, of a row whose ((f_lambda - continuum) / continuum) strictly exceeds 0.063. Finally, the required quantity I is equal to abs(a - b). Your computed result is 13.7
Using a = 4256.76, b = 4243.06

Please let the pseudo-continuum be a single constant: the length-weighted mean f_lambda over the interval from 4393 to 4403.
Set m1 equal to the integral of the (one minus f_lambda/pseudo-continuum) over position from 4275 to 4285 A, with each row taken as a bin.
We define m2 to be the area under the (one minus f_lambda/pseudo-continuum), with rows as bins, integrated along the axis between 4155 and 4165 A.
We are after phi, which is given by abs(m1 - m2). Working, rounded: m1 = 1.04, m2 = 0.8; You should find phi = 0.3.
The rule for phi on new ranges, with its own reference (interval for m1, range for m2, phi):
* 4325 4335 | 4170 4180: 1.4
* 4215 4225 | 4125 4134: 0.2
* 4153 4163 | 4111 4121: 0.6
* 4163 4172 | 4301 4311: 1.5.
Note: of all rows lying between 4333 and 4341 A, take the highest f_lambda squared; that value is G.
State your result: 841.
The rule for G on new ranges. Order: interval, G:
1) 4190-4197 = 812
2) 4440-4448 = 1024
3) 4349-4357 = 894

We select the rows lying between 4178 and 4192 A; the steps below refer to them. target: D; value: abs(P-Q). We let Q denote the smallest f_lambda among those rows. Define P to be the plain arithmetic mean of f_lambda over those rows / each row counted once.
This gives 1.0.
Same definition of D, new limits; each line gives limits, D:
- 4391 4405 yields 2.5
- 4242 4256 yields 2.1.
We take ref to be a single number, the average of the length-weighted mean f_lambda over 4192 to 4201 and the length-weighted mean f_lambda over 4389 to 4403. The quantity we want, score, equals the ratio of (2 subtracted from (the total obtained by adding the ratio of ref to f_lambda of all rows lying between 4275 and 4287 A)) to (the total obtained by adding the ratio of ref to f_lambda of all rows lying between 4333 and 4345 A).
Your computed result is 0.67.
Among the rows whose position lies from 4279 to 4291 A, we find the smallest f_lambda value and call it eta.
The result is 24.9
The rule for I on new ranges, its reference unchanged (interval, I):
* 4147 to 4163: 5.7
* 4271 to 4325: 7.9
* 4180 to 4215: 9.7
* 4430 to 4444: 6.1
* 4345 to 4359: 8.0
